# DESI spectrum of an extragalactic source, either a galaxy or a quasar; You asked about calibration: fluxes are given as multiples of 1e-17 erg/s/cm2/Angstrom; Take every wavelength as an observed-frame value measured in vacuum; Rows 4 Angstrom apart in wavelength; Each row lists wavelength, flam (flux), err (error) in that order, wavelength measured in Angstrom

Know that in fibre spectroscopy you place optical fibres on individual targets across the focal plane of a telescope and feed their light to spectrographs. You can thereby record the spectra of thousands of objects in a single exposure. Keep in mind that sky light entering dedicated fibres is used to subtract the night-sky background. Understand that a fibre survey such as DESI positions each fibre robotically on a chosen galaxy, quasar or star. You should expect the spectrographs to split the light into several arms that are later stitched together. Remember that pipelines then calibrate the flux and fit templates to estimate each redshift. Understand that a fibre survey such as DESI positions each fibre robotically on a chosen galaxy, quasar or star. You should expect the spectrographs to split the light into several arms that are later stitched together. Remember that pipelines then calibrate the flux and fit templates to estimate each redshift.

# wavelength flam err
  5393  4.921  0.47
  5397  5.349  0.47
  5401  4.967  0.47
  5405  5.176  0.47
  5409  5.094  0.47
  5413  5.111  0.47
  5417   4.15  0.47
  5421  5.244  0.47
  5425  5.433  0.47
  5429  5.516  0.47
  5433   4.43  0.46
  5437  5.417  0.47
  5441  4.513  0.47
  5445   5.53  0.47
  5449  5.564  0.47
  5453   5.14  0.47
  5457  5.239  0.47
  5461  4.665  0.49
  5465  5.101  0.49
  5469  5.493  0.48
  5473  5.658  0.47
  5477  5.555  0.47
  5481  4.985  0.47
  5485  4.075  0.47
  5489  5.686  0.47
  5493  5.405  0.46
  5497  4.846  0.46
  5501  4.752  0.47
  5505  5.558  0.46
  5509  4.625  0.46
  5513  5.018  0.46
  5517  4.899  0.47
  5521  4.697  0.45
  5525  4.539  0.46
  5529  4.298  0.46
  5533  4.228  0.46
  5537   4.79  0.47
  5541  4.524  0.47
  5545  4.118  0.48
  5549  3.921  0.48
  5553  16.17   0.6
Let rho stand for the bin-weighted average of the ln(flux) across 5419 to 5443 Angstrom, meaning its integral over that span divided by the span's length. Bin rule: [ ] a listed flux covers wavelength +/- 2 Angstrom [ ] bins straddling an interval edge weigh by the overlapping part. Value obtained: 1.62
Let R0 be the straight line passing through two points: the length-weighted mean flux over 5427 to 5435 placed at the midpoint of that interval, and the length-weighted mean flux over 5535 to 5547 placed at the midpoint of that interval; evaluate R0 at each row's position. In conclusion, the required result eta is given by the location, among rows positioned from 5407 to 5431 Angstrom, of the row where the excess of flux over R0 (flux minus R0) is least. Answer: 5417 Angstrom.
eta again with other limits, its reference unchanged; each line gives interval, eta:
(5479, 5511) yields 5485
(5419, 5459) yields 5433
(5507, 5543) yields 5533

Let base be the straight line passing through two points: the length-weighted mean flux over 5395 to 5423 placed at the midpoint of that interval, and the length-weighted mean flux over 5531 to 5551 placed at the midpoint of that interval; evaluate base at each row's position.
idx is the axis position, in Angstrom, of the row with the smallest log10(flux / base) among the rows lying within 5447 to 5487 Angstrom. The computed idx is 5485 Angstrom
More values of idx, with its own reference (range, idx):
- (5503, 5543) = 5533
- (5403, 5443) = 5417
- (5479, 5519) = 5485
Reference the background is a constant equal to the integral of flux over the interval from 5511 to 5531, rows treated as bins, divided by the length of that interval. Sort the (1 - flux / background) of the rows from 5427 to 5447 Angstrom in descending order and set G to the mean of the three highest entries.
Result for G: -0.02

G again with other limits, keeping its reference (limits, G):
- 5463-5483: -0.11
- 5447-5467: -0.06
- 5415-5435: 0.02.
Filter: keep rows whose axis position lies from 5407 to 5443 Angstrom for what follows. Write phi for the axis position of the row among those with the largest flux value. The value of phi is 5429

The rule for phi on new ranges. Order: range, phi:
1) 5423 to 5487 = 5473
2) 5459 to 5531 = 5489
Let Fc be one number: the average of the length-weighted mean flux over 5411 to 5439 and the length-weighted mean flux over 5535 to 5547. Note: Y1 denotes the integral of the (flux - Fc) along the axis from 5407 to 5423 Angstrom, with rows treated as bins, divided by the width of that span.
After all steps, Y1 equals 0.14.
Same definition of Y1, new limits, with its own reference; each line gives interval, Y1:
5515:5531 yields -0.15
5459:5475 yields 0.47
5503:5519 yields 0.26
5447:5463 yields 0.39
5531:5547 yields -0.35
